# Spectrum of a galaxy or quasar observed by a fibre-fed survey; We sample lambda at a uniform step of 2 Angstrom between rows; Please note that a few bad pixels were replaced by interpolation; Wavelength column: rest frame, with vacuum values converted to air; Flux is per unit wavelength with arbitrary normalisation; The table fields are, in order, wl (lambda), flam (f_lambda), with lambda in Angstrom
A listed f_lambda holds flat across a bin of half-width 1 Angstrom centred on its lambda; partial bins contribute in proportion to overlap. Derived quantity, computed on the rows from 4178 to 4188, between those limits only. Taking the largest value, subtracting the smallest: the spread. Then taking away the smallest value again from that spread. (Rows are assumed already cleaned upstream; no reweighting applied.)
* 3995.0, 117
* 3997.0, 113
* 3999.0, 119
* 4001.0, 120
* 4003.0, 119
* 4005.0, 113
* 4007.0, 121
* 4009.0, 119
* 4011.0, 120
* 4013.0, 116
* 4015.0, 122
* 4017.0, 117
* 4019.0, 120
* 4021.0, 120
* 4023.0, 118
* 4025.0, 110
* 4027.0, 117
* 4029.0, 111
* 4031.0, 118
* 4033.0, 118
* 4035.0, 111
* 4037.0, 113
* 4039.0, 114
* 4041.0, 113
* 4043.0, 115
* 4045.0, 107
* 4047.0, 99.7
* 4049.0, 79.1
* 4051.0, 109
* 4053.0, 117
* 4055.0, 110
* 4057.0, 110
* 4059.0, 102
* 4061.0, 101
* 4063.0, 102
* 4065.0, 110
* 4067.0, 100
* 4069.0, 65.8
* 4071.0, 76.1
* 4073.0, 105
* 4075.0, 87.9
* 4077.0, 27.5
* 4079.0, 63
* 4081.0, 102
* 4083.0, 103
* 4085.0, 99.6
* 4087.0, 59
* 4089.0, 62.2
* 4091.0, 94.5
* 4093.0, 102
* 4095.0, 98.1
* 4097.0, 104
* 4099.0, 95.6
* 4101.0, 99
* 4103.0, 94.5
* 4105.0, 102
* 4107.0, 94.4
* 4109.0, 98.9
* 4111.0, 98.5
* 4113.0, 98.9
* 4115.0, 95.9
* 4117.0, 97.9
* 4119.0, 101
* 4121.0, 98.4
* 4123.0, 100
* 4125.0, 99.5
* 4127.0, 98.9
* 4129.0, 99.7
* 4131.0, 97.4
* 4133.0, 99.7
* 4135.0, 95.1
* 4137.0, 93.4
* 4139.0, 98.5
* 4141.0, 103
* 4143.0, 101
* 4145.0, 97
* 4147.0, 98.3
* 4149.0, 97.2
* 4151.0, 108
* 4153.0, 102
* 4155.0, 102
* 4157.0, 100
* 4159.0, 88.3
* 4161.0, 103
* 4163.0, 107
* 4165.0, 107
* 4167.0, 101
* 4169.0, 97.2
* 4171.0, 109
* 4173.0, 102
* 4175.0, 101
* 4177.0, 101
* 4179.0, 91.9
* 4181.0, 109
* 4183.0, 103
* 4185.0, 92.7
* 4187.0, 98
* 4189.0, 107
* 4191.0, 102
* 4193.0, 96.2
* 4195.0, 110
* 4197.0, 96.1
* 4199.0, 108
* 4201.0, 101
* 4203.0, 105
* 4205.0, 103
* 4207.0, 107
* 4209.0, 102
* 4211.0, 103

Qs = -75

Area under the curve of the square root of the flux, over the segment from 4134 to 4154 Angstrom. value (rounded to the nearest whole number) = 199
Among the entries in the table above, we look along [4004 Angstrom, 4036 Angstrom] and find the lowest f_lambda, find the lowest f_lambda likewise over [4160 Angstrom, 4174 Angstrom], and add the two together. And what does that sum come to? 207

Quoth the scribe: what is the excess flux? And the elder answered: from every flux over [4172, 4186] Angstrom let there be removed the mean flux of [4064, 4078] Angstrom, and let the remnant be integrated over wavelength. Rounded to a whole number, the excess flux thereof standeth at 257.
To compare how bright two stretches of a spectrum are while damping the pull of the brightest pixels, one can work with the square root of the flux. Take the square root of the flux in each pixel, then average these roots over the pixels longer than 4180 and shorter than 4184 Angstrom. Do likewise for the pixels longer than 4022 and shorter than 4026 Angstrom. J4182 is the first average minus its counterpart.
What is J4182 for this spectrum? -0.4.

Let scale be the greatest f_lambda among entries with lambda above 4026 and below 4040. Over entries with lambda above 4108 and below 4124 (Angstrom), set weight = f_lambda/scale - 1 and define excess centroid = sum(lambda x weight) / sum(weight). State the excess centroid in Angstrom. 4115.9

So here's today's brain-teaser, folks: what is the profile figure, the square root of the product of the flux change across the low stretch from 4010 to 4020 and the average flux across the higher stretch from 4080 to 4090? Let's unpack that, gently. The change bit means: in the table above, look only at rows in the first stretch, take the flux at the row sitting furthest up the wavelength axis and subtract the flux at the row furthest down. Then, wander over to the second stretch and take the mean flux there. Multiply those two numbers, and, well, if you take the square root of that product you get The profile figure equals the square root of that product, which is 0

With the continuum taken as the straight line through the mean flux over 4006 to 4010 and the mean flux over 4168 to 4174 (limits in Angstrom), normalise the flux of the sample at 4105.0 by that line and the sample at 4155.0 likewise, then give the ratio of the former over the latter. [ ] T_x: 0.95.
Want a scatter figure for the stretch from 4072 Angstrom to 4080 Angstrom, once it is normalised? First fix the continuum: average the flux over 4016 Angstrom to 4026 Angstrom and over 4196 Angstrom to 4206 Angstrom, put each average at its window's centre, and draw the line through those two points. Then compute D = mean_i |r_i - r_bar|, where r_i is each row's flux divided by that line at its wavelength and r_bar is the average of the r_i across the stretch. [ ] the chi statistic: 0.23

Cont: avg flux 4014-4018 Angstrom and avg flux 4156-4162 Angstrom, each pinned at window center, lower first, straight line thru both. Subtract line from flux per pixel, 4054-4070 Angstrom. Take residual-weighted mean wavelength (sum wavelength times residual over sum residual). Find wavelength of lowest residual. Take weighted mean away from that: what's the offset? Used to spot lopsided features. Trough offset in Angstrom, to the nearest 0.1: 3.8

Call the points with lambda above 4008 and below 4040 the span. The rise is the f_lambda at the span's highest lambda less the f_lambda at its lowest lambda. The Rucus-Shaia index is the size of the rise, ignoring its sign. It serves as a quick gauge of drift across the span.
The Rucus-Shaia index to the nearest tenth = 5.0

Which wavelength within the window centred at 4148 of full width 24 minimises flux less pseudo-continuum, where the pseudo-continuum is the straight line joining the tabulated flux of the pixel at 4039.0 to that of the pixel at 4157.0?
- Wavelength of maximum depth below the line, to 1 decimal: 4159.0 Angstrom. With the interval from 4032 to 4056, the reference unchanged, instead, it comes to 4049.0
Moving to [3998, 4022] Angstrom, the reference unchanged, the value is 4005.0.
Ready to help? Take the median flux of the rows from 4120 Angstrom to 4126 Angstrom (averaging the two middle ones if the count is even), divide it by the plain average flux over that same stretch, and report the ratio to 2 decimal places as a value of 1.00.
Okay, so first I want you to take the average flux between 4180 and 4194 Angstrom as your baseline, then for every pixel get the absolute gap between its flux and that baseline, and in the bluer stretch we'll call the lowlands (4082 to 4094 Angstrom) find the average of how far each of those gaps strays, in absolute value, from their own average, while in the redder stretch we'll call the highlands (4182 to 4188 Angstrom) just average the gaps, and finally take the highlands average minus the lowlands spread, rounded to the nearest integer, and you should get -12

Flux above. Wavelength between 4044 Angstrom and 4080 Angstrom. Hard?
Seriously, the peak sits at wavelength 4053.0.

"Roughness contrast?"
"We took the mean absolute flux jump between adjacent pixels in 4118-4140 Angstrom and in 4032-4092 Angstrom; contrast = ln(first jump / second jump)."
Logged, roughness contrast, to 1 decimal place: -1.9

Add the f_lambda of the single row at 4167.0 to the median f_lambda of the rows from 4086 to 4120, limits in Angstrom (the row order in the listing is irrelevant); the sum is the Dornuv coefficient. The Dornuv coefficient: 199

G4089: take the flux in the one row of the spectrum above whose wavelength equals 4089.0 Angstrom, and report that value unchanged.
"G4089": 62.2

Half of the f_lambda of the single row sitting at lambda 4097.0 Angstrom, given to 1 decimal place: 52.0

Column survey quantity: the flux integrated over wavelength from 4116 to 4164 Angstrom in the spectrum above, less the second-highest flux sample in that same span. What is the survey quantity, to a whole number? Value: 4666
